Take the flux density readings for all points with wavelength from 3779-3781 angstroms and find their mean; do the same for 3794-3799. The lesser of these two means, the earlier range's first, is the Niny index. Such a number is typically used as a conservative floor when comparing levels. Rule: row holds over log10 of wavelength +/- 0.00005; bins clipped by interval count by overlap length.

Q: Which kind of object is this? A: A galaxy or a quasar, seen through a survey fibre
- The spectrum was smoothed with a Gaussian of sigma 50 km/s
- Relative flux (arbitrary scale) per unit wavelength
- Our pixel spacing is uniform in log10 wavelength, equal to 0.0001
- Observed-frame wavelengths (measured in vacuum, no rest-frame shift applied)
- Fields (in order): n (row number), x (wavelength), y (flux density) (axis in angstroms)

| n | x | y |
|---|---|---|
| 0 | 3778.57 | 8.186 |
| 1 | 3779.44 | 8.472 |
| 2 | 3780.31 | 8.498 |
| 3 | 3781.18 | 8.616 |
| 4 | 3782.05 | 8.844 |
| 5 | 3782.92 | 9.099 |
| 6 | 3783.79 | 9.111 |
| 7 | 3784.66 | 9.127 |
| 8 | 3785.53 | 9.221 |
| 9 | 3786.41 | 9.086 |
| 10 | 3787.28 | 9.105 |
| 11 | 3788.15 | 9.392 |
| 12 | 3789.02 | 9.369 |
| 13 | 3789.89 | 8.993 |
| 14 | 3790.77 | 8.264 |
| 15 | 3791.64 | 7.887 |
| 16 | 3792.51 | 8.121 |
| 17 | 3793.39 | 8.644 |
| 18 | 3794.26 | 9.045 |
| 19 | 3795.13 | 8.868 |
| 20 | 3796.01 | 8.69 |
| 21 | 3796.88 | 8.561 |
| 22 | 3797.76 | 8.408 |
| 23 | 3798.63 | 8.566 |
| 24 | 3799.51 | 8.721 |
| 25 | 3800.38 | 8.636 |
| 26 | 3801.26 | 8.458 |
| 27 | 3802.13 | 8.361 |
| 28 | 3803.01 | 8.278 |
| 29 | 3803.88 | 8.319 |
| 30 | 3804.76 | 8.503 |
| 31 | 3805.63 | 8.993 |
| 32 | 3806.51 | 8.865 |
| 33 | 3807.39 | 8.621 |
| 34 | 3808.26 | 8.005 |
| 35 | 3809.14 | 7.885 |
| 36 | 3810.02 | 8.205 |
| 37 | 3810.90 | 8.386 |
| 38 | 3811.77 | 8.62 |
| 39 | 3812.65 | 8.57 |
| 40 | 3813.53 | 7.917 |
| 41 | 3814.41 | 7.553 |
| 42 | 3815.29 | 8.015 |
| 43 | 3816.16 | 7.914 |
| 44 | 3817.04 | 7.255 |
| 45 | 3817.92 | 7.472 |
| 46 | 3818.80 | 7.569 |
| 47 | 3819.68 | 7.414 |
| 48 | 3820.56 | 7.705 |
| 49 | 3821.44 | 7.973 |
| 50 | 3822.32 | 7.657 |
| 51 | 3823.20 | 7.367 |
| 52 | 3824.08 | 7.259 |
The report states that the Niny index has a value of 8.5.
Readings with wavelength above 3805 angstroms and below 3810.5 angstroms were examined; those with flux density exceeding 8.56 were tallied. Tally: 3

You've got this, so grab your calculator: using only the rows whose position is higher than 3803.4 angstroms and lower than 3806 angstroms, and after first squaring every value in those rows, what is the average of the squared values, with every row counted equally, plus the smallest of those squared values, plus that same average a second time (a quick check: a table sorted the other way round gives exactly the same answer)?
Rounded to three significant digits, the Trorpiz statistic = 217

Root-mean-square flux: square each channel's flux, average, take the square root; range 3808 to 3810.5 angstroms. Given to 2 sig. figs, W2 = 8.0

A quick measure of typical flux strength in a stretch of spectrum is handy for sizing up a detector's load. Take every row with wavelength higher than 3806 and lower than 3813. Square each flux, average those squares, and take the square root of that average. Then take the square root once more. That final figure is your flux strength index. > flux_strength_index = 2.90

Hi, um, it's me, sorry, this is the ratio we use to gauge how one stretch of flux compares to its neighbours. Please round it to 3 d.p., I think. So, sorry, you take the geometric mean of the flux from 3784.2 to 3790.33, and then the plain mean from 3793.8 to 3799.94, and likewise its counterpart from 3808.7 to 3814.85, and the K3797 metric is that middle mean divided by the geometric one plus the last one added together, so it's 0.501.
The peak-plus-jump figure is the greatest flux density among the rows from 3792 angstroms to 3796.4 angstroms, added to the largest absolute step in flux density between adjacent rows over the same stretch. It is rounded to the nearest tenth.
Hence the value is 9.6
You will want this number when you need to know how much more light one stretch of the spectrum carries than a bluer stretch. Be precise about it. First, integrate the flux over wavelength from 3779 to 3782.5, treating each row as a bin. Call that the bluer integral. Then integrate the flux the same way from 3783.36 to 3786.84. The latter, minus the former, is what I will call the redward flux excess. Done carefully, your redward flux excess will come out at 2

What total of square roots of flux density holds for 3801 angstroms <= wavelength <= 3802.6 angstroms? 5.80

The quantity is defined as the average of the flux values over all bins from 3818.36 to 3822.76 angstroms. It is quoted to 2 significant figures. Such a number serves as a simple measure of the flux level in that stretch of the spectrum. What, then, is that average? 7.7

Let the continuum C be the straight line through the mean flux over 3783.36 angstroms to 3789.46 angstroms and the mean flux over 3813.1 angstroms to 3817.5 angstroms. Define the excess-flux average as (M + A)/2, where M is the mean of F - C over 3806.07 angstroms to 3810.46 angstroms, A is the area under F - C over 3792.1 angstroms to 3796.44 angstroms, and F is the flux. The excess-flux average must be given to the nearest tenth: -0.2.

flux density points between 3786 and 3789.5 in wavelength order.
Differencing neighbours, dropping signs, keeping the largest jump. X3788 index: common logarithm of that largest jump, -0.54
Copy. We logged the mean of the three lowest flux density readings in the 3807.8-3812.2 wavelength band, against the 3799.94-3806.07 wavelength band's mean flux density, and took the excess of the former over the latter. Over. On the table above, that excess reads -0.5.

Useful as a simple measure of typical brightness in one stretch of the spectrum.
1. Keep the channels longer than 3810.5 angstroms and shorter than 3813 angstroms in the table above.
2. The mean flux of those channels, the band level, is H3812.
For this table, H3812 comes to 8.5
